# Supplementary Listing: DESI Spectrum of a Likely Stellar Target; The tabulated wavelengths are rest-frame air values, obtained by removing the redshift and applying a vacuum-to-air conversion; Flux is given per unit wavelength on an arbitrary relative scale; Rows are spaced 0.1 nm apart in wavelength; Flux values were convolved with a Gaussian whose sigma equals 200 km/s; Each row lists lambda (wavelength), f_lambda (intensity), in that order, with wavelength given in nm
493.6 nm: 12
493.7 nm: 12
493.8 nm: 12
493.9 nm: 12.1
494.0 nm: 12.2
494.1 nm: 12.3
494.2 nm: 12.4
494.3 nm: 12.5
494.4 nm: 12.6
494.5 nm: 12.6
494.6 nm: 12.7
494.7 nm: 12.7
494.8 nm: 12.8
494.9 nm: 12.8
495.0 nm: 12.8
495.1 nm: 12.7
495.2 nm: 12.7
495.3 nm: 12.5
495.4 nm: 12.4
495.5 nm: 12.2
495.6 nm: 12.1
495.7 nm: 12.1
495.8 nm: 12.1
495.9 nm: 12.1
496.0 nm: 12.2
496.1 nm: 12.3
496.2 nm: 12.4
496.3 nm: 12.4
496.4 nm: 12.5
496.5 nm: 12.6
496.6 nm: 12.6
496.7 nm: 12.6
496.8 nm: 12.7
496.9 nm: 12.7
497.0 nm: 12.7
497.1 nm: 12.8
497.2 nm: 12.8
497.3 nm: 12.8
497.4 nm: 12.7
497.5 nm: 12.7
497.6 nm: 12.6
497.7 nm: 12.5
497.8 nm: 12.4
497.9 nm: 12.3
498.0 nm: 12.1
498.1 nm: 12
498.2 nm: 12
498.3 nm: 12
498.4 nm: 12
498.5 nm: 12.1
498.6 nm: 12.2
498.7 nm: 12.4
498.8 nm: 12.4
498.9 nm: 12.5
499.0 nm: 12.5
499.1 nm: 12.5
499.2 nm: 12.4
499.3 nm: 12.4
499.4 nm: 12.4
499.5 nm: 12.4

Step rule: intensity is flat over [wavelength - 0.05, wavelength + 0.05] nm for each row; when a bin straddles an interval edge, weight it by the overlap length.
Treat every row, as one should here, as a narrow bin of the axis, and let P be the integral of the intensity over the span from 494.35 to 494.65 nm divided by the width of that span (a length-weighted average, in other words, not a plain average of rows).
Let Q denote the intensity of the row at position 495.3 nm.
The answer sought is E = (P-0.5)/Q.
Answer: 0.971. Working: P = 12.6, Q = 12.5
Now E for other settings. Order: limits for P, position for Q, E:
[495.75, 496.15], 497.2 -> 0.912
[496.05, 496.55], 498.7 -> 0.963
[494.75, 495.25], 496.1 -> 0.997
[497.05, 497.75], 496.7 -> 0.968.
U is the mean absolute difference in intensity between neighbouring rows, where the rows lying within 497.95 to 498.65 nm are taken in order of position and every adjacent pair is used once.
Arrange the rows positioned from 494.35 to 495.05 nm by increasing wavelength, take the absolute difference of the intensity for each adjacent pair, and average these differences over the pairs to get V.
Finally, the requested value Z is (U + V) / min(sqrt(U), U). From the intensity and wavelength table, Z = 1.7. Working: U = 0.05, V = 0.03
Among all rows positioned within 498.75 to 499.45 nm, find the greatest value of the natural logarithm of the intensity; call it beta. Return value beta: 2.53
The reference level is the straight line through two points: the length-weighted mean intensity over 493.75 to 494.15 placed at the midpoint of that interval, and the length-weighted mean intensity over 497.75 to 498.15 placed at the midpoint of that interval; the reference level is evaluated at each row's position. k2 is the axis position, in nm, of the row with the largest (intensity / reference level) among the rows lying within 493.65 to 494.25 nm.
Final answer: 494.2 nm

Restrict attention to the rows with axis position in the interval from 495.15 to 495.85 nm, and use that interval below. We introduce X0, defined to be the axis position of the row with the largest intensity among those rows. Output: 495.2 nm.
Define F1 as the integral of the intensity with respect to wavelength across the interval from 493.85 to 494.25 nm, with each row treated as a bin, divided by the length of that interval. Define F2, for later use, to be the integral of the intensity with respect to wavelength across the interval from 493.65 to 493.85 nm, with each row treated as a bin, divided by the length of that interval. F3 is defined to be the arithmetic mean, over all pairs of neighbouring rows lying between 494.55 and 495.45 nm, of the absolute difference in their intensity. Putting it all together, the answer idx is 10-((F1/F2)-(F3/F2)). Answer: 8.98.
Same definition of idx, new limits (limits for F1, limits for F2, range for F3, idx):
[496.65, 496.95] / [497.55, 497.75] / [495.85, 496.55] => 9.00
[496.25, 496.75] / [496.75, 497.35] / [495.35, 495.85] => 9.02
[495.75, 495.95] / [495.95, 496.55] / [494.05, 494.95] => 9.03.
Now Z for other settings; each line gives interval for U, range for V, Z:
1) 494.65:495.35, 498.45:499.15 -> 2.0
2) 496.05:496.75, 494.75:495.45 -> 2.3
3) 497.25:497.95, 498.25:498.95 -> 2.0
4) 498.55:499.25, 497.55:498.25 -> 2.5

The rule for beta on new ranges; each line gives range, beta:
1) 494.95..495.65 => 2.55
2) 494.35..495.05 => 2.55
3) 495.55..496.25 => 2.52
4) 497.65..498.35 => 2.53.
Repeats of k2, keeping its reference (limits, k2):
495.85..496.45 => 496.4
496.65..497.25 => 497.1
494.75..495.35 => 494.8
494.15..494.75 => 494.6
